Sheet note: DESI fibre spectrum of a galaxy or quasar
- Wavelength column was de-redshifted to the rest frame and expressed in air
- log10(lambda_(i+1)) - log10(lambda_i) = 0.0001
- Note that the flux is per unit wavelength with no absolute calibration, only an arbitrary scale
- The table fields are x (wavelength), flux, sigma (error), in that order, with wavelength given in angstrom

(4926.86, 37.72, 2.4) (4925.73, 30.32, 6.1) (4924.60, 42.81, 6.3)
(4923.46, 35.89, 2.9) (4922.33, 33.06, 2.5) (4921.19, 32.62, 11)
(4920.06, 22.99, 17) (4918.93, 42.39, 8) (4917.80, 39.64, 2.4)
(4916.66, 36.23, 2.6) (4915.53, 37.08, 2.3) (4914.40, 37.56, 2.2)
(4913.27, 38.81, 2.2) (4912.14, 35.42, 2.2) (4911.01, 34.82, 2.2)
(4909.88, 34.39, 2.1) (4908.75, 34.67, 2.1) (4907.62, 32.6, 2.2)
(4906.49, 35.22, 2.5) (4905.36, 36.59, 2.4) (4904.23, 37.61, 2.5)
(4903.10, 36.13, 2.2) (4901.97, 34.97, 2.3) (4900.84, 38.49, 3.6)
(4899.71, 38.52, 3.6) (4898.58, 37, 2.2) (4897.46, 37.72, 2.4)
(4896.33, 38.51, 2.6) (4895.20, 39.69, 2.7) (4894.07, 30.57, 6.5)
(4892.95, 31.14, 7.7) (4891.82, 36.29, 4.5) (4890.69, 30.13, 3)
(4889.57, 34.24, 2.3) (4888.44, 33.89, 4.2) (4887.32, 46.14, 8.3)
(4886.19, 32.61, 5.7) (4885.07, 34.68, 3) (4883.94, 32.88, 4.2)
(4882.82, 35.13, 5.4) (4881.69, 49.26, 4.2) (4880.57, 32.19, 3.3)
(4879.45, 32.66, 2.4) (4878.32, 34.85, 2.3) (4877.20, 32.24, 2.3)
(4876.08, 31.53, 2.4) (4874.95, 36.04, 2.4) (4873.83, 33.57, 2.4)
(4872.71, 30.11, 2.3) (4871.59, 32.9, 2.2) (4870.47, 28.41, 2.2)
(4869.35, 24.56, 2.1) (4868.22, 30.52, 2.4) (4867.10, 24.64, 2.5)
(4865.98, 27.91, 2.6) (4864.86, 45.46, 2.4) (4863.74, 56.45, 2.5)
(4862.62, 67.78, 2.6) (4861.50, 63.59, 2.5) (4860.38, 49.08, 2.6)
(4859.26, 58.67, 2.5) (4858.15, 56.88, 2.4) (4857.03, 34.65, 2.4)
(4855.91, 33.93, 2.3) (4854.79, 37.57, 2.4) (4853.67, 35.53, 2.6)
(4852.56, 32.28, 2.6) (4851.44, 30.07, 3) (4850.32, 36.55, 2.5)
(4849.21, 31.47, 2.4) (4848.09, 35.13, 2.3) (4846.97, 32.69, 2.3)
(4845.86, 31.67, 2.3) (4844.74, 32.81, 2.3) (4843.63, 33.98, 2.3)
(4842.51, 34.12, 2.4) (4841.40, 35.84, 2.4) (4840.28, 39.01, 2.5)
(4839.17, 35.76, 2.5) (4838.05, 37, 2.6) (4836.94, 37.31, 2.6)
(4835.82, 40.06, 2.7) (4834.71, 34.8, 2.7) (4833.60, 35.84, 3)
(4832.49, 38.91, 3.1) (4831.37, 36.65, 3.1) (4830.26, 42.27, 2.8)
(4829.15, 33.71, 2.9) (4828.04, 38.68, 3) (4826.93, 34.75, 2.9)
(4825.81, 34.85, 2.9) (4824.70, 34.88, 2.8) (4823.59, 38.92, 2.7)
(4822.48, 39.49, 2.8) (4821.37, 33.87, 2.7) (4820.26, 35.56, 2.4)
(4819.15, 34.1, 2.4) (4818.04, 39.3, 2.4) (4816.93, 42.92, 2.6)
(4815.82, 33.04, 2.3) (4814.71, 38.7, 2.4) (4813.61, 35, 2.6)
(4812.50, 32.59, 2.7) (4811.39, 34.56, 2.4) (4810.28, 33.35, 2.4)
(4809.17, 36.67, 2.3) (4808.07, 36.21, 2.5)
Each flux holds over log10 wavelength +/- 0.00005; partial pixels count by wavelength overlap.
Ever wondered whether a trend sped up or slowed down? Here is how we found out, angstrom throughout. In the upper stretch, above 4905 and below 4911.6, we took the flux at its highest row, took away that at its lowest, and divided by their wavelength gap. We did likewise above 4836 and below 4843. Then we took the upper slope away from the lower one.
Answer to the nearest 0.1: -0.3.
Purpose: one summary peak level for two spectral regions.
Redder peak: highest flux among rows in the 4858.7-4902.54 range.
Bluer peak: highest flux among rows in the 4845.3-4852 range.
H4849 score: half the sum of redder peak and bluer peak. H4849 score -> 52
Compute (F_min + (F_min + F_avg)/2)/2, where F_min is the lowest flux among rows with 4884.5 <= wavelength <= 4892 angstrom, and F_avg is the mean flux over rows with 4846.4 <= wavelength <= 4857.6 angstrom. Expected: 31.1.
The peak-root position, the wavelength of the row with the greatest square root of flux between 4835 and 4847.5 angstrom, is 4835.82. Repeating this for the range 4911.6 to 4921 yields 4918.93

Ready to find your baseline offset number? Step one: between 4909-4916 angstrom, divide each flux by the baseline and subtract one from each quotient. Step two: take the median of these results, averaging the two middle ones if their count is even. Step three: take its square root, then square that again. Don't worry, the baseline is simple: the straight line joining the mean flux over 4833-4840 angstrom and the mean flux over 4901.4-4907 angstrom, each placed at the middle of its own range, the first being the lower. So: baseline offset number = 0.01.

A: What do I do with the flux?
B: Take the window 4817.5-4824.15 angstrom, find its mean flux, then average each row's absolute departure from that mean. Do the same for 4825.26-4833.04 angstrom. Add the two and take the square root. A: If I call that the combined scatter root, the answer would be 2.2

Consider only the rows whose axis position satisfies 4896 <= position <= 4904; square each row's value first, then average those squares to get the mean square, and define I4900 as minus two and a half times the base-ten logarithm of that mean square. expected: -7.86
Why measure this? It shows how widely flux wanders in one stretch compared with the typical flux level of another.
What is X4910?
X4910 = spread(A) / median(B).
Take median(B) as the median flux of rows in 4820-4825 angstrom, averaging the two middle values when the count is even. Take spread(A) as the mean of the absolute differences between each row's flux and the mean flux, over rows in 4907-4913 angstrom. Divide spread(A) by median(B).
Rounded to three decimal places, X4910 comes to 0.020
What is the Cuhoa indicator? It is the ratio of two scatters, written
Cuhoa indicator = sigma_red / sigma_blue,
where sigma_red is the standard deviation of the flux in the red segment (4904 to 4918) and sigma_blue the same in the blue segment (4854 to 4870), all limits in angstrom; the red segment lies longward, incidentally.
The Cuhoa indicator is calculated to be 0.1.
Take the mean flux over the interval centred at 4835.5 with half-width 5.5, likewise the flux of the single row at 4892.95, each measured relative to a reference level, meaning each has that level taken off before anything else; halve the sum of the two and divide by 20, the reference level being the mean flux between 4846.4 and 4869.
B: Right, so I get -0.33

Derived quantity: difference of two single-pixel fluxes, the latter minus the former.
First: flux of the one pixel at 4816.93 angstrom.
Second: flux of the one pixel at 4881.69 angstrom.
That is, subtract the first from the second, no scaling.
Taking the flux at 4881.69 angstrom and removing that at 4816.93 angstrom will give 6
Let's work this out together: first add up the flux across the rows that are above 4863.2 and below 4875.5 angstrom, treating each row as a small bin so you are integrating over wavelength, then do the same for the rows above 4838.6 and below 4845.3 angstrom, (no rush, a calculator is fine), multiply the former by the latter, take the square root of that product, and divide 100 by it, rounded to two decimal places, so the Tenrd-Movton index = 0.32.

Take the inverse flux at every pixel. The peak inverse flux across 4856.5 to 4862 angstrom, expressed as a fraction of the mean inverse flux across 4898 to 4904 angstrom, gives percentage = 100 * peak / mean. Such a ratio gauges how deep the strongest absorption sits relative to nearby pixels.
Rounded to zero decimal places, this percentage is 107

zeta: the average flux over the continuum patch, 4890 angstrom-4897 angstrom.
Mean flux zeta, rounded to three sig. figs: 34.4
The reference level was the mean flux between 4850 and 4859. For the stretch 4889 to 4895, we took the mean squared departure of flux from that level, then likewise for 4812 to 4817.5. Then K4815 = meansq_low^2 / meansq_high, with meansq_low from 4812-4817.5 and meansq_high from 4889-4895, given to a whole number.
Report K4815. 9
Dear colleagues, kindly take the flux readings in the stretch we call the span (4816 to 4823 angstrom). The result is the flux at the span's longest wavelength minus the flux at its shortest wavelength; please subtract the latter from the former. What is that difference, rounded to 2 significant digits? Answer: -3.4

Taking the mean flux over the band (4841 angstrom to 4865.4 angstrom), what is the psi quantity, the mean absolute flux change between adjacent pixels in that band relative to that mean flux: 0.13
